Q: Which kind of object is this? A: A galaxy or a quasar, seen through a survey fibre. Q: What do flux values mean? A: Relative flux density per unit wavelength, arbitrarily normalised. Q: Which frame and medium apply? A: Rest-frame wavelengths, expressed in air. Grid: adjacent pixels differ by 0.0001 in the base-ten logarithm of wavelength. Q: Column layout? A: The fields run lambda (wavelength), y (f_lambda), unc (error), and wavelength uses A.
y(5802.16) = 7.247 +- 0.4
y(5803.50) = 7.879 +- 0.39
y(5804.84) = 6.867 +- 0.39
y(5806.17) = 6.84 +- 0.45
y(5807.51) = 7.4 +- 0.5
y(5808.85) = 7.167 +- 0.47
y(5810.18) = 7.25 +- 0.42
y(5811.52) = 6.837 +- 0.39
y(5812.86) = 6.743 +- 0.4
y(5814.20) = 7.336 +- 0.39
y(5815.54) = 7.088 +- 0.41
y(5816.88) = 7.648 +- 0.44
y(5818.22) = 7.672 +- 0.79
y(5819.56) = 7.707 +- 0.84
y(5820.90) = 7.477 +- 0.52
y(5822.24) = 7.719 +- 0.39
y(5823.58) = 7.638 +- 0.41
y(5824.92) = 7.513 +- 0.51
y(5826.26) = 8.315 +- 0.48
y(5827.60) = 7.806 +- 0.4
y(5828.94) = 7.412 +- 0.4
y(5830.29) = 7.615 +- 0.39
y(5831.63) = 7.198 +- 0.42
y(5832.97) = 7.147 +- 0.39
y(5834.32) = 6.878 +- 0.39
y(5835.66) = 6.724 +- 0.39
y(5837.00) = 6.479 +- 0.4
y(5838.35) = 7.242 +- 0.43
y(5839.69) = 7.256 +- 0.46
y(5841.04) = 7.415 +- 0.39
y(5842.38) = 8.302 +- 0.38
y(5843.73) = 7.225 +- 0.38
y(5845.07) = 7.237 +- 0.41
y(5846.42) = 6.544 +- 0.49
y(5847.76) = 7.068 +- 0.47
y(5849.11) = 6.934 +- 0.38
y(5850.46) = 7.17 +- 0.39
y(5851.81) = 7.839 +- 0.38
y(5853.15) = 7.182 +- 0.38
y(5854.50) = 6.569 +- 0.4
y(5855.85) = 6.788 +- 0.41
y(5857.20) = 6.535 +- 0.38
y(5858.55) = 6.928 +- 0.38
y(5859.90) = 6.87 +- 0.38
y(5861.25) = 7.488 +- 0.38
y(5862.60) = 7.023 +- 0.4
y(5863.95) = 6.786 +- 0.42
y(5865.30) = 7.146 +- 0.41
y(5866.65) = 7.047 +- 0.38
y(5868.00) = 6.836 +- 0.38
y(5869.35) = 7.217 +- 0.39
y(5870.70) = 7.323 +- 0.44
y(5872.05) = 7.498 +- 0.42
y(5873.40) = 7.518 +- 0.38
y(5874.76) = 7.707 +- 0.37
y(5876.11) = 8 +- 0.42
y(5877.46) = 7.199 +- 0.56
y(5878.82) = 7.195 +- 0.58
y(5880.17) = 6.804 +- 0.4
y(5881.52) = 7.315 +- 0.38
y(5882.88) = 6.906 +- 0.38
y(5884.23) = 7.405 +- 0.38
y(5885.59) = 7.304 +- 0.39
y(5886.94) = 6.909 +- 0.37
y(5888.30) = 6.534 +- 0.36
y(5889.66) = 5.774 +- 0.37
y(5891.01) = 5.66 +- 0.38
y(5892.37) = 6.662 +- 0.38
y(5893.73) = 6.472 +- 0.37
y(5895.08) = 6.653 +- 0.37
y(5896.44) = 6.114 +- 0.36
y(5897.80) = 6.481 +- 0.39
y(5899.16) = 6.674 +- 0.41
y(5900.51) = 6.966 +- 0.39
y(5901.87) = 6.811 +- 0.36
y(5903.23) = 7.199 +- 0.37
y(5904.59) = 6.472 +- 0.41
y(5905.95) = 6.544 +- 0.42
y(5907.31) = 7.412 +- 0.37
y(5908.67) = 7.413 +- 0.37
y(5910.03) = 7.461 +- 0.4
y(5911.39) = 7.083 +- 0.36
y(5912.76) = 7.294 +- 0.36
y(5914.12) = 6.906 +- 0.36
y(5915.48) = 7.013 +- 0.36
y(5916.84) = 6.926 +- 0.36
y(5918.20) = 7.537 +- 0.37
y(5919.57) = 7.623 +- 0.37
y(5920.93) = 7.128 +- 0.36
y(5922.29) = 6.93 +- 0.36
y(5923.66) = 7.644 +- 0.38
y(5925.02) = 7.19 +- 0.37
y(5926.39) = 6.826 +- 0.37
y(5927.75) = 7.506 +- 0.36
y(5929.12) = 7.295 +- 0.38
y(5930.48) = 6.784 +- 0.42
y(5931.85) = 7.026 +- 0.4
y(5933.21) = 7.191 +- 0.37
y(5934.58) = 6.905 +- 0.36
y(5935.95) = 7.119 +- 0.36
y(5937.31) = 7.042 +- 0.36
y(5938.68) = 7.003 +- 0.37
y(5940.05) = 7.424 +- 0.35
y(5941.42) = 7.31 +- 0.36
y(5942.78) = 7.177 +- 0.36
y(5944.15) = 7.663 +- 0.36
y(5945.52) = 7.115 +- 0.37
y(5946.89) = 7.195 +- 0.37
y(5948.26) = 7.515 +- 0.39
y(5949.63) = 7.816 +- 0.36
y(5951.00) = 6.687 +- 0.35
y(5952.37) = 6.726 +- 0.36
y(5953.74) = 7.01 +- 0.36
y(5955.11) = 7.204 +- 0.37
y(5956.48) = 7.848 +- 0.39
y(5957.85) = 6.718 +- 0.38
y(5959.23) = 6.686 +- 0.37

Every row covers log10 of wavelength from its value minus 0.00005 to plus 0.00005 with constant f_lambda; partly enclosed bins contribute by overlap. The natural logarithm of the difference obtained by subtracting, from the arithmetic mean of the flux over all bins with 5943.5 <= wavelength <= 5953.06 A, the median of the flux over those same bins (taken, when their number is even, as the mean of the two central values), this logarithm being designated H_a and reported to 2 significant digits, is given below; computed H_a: -3.0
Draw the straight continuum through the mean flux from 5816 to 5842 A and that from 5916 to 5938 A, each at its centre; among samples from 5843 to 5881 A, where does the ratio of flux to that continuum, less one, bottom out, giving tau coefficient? 5846.42 A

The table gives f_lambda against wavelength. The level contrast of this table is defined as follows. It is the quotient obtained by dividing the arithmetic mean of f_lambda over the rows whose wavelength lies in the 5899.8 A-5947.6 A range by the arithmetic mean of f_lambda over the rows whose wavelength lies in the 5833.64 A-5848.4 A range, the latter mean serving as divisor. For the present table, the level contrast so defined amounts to 1.003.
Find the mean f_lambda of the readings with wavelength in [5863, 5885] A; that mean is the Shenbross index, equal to 7.24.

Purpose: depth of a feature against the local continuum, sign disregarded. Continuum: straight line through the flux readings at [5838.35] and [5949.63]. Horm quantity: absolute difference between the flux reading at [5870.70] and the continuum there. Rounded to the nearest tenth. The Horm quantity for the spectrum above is 0.1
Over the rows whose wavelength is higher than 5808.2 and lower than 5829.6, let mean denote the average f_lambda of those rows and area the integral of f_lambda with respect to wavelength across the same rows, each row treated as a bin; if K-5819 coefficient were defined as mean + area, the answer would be 167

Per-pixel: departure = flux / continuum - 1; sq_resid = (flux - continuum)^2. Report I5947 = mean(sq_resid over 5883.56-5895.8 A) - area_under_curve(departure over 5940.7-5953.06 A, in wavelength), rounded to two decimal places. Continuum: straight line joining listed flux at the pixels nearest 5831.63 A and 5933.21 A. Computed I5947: 0.58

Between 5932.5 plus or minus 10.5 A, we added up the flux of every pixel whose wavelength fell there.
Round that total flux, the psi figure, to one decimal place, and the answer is 114.4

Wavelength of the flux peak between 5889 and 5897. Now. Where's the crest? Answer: 5892.37 A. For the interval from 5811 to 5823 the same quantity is 5822.24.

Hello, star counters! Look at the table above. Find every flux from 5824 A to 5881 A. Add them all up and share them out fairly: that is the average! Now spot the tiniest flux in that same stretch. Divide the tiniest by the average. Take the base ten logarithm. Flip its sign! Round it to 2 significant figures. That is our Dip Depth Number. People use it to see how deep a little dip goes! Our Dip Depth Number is 0.047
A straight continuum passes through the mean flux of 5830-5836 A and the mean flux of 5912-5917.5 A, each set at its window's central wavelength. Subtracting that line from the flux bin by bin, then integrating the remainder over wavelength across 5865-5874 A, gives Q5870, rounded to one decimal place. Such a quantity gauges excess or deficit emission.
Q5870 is 1.4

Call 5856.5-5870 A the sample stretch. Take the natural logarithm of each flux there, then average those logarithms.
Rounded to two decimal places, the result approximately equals 1.94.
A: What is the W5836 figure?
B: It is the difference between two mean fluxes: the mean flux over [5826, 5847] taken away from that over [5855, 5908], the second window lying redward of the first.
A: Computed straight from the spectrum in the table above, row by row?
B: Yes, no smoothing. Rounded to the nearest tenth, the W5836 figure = -0.4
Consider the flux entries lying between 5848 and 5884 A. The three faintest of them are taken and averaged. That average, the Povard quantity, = 6.63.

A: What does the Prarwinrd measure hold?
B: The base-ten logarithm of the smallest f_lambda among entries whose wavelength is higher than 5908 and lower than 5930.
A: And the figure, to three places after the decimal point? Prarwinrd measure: 0.834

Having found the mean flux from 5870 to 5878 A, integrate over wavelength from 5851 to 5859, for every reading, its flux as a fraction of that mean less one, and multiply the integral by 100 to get -61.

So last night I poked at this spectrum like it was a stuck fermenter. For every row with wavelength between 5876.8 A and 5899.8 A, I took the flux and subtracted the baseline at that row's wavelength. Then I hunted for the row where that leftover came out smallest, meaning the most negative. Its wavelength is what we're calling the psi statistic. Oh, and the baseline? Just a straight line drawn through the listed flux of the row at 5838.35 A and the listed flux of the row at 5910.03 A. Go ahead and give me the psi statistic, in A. 5891.01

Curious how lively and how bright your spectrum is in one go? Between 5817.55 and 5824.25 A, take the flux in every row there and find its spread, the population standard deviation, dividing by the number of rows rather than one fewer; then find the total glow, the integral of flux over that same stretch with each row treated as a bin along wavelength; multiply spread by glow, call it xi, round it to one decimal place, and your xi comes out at 4.5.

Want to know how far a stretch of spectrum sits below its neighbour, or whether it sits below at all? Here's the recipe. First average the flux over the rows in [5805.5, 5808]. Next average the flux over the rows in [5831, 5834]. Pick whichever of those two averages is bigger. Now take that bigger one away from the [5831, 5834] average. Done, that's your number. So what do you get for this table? 0.00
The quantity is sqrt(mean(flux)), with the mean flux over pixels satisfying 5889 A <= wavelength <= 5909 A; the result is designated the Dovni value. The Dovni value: 2.57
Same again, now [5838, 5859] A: 2.67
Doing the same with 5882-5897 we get 2.57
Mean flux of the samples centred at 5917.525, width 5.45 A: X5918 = 7.27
